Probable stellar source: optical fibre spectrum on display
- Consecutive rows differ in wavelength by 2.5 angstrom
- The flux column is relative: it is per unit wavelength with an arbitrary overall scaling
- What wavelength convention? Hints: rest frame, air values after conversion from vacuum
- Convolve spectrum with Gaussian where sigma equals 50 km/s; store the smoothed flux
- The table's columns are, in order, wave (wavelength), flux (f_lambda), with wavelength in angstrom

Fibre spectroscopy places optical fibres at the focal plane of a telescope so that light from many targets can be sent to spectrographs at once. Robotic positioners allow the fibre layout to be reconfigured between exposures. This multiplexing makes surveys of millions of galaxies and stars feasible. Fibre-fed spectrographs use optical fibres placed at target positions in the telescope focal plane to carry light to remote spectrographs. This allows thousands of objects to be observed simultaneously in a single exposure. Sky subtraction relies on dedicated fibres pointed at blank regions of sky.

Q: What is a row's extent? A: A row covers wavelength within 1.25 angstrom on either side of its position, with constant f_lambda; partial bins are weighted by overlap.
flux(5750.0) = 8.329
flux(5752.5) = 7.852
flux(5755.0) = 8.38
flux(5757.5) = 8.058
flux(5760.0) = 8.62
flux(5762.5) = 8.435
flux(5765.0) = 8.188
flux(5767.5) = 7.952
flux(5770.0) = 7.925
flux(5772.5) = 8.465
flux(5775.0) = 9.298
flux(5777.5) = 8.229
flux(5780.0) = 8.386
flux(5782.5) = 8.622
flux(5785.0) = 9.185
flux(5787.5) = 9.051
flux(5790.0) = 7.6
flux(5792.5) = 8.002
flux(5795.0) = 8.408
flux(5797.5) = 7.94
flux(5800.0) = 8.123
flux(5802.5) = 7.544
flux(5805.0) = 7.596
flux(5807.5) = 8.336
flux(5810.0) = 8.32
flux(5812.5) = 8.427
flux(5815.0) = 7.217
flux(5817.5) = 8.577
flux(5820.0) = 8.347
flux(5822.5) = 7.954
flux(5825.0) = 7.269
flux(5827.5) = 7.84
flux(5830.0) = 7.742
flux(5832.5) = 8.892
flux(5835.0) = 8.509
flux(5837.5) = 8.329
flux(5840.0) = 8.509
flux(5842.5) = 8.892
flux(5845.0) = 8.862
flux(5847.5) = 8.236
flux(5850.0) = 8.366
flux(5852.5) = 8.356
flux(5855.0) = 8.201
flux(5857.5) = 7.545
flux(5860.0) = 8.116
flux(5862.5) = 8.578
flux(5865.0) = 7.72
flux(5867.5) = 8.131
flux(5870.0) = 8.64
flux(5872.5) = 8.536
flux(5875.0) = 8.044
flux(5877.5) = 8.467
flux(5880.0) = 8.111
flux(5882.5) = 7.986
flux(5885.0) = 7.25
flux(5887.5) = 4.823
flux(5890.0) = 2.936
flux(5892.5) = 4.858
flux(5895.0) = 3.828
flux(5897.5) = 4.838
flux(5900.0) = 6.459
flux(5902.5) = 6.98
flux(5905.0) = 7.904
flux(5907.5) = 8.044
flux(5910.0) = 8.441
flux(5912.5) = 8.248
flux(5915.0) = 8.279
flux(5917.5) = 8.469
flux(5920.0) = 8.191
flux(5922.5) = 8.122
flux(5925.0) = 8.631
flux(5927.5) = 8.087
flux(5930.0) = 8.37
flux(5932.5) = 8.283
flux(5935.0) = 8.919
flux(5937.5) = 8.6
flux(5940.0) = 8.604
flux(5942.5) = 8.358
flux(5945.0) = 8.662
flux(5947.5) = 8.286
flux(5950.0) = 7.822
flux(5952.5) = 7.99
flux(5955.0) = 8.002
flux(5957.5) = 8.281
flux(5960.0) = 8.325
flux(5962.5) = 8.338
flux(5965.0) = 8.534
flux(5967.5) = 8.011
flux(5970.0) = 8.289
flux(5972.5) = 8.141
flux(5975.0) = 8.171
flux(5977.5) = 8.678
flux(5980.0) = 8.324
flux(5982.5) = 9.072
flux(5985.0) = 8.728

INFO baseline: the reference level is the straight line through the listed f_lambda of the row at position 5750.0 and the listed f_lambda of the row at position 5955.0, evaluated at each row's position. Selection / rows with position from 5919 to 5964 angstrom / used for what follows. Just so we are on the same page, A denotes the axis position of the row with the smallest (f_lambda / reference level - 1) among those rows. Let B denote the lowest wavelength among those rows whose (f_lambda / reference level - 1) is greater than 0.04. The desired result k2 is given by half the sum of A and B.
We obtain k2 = 5937.5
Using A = 5950.0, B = 5925.0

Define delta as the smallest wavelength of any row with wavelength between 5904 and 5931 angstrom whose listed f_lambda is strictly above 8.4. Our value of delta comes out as 5910.0 angstrom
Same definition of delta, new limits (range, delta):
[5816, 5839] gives 5817.5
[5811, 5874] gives 5812.5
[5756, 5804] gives 5760.0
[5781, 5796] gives 5782.5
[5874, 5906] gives 5877.5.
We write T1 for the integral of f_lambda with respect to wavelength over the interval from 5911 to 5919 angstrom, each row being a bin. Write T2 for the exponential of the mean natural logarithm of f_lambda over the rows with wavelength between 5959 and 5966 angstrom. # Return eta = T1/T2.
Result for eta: 7.9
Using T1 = 67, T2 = 8.40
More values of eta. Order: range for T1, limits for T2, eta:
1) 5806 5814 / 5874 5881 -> 8.1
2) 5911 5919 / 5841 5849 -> 7.7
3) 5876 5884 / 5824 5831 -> 8.6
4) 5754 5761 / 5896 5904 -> 9.7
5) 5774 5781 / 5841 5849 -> 7.0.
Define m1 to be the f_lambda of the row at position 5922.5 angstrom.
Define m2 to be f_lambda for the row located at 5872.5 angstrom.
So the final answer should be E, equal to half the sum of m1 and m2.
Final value 8.33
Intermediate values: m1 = 8.122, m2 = 8.536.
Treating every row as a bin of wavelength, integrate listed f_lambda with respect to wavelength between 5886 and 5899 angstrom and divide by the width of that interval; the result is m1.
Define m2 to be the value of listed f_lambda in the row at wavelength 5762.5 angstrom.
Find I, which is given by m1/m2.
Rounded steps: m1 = 4.36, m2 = 8.435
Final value 0.52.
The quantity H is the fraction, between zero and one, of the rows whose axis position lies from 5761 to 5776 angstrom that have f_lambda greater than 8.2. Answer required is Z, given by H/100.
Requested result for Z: 0.0050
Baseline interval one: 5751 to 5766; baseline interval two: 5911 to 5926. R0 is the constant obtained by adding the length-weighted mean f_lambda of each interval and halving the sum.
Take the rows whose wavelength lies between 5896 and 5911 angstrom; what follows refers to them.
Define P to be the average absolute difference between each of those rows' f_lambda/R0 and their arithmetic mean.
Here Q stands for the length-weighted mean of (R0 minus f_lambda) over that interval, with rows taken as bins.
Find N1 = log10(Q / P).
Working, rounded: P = 0.123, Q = 1.25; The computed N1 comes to 1.01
